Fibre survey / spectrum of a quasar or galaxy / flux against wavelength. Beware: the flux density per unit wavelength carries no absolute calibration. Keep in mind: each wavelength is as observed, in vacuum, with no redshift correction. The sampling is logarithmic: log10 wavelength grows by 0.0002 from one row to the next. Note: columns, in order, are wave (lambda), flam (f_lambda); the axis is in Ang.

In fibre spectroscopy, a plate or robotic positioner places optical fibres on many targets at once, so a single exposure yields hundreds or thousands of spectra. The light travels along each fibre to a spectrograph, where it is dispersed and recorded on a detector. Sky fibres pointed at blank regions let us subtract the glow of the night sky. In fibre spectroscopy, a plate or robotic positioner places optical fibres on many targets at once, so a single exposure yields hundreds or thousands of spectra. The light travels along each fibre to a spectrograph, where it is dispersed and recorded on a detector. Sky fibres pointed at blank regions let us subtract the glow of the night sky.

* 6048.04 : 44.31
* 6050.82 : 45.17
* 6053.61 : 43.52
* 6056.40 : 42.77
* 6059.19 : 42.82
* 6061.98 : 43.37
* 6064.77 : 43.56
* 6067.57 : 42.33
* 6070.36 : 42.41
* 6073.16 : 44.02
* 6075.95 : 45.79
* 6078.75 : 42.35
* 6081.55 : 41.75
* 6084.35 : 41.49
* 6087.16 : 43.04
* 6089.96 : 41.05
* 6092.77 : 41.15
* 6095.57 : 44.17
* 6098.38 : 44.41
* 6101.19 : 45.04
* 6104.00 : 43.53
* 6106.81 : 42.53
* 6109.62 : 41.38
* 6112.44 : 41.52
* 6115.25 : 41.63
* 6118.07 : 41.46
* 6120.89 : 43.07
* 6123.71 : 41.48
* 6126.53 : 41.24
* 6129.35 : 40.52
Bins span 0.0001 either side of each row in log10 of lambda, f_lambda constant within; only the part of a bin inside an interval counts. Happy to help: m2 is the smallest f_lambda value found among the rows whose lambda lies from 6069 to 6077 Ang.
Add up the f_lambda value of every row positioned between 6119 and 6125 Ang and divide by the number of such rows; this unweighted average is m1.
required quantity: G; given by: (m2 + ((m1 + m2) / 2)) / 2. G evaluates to 42.4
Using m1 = 42.3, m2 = 42.41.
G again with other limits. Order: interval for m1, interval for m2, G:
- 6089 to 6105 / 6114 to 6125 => 41.9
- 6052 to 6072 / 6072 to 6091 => 41.5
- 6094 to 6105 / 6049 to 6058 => 43.1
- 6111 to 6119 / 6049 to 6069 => 42.1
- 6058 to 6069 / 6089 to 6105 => 41.5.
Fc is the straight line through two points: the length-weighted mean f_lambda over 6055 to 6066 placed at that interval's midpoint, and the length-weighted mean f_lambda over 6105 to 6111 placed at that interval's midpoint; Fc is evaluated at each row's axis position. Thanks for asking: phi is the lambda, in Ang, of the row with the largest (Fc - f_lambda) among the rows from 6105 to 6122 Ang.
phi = 6109.62 Ang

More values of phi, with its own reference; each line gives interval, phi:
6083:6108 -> 6089.96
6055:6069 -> 6067.57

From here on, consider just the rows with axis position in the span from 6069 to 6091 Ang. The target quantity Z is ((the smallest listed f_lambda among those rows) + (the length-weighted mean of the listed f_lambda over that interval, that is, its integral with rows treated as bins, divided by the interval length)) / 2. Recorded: 41.9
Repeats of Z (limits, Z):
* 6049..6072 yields 42.8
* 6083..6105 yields 42.0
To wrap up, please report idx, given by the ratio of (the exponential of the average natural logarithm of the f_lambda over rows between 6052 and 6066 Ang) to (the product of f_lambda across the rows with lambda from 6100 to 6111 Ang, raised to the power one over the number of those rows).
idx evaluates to 1.002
